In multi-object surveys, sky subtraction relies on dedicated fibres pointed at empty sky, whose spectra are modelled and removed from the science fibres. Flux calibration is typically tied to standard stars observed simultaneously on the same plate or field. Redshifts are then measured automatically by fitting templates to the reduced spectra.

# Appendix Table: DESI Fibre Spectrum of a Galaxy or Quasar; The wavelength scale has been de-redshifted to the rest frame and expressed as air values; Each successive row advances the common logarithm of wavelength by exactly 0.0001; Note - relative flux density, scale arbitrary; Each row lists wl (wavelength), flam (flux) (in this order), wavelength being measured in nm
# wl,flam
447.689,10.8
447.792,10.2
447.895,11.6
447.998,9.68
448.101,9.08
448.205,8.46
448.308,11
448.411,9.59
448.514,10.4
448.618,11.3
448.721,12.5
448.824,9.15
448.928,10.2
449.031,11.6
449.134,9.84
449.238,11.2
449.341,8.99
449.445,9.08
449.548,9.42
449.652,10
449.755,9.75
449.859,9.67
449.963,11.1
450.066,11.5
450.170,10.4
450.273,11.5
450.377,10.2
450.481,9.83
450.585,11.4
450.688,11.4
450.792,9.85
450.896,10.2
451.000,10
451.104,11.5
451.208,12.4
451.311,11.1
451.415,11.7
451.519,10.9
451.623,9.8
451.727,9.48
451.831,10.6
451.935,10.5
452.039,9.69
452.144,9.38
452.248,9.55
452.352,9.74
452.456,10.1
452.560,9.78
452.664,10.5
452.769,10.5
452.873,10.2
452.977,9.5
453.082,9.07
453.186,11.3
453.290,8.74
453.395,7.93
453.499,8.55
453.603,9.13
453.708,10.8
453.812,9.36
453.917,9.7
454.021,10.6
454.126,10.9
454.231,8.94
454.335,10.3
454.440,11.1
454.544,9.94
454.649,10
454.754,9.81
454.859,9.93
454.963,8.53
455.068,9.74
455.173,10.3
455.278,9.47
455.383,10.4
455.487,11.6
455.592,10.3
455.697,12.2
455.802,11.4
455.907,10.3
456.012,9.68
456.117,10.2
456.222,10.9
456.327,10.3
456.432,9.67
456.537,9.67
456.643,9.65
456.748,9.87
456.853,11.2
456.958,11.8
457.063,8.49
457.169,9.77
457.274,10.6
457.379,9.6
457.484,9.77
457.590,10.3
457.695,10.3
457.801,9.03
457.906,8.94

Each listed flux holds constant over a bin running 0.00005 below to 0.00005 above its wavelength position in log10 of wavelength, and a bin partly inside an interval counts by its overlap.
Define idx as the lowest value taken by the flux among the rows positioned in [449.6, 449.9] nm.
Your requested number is 9.67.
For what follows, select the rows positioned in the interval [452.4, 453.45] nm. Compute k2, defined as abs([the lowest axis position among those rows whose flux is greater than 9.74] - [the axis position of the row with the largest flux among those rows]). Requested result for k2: 0.73 nm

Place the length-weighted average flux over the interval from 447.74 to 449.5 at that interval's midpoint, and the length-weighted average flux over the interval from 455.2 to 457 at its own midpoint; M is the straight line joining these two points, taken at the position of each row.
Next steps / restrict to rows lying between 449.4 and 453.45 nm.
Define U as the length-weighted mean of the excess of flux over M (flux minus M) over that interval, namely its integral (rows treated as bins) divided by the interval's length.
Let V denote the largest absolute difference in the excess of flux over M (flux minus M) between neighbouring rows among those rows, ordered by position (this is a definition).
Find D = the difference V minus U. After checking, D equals 2.7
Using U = -0.1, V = 2.6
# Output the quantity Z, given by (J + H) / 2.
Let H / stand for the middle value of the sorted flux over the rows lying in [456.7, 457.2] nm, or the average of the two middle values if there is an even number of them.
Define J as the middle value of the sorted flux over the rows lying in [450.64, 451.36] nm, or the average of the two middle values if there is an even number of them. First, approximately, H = 9.9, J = 11.1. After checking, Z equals 10.5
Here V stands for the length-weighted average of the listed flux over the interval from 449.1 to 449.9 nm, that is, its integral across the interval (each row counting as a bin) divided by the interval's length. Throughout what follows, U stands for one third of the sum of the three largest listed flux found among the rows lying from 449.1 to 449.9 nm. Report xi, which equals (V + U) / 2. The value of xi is 10.0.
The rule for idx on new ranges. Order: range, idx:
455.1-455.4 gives 9.47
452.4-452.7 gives 9.78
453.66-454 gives 9.36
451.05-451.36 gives 11.1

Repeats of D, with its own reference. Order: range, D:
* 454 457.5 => 3.6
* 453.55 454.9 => 2.4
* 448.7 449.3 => 3.0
